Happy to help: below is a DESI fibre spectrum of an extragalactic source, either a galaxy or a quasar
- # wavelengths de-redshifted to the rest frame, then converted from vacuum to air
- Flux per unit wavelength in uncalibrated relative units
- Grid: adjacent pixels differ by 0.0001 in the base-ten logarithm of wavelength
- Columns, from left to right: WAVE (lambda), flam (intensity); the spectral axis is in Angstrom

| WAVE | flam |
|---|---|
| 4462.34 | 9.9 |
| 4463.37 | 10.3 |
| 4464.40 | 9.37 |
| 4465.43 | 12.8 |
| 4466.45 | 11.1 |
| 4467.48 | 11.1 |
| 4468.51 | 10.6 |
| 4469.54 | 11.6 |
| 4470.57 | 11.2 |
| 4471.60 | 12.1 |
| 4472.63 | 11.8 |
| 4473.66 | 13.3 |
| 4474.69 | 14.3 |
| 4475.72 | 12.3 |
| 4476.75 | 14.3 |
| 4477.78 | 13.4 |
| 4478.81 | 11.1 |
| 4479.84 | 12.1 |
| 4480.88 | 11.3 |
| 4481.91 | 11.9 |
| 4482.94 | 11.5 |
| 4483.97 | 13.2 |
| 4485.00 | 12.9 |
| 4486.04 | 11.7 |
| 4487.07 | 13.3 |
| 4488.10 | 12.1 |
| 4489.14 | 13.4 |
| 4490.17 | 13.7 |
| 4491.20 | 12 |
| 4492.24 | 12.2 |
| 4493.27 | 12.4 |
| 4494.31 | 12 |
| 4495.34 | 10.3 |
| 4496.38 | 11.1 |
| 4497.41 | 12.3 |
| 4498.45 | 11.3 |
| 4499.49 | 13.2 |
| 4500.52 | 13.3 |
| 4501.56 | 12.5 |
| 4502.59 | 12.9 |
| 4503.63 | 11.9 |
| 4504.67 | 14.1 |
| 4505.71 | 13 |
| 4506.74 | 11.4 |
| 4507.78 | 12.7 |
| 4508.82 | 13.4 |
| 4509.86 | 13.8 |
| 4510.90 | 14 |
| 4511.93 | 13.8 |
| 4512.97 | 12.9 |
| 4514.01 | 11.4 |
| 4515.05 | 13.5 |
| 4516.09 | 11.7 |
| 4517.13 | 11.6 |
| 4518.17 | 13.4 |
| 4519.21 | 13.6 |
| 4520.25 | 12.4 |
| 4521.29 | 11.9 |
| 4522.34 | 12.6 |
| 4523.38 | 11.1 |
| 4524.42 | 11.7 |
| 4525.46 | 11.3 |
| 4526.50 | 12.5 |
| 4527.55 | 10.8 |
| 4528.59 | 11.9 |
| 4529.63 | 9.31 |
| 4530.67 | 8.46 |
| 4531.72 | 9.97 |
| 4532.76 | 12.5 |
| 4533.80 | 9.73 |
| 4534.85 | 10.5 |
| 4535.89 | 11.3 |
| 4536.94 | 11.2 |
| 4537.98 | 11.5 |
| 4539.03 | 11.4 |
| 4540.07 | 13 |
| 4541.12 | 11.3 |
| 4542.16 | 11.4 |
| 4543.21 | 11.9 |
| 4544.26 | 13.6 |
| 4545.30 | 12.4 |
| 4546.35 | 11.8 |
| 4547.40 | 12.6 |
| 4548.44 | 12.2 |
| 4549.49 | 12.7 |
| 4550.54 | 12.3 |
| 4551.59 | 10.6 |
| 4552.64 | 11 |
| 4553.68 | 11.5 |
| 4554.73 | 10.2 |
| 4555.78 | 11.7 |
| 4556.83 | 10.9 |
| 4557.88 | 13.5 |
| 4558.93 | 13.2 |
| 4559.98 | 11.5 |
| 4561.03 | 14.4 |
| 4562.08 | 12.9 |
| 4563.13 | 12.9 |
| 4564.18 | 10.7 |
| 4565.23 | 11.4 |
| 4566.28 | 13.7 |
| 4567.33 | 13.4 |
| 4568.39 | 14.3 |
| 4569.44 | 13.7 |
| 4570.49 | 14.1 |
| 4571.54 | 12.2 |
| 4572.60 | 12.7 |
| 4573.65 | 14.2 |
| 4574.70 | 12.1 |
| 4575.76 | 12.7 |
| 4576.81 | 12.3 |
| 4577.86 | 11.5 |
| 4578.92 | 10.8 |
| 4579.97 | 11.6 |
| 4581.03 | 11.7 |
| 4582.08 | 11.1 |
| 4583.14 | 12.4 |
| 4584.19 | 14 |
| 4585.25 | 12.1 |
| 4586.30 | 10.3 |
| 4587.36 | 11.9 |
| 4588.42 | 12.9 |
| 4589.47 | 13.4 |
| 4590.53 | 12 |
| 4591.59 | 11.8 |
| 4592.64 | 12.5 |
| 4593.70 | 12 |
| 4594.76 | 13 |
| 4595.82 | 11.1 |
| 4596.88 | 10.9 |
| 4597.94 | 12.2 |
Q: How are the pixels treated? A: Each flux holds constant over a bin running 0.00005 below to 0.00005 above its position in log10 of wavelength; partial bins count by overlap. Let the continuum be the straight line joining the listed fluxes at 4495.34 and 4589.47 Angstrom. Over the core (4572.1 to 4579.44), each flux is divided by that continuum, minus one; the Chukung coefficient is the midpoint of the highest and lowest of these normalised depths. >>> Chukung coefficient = -0.035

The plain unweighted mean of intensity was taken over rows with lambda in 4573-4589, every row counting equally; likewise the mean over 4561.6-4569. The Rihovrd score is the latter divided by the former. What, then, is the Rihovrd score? 1.05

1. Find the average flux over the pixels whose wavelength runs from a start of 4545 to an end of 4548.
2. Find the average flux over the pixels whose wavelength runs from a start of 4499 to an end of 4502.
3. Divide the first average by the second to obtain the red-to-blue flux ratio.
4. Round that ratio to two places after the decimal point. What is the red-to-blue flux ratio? 0.94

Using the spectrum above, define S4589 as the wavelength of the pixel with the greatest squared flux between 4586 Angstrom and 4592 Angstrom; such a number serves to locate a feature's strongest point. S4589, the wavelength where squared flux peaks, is 4589.47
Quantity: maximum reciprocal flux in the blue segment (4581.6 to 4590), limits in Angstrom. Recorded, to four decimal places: 0.0971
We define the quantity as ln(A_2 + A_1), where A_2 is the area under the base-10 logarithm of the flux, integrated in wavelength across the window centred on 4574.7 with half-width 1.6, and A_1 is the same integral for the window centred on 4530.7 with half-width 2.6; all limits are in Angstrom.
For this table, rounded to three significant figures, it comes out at 2.18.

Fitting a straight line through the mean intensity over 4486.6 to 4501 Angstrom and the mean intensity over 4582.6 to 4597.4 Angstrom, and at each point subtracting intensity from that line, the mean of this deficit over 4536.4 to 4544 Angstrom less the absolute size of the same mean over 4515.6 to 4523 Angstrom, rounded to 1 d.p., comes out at 0.4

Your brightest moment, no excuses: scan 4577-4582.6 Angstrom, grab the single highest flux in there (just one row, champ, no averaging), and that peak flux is 11.7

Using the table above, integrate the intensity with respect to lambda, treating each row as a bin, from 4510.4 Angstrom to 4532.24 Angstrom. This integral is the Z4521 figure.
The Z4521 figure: 260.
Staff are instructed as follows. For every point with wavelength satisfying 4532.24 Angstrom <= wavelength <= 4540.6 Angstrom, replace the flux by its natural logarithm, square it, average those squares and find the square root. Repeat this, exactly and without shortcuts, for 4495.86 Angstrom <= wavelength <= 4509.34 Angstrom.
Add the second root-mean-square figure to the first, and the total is 4.96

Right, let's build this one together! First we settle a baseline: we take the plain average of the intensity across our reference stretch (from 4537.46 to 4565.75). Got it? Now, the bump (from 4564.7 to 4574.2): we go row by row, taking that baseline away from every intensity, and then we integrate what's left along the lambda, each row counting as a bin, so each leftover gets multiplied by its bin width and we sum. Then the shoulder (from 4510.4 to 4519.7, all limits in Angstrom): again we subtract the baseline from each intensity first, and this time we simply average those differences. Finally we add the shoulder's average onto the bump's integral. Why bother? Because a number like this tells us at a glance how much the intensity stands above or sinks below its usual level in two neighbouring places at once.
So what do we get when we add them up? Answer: 13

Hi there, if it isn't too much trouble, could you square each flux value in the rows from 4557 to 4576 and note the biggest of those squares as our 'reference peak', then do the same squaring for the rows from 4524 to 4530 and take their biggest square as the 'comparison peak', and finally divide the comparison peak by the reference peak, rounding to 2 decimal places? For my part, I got 0.75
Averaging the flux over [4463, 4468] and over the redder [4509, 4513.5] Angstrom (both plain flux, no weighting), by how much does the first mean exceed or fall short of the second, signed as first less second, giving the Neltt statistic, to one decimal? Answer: -2.7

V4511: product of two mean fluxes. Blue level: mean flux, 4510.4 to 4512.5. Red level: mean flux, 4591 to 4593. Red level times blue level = 169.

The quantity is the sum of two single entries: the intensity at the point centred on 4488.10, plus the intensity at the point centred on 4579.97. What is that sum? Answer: 23.7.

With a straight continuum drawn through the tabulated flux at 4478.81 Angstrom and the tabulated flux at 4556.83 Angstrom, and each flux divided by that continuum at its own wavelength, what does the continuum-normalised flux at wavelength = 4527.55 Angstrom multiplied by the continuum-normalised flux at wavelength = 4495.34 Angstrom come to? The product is 0.9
